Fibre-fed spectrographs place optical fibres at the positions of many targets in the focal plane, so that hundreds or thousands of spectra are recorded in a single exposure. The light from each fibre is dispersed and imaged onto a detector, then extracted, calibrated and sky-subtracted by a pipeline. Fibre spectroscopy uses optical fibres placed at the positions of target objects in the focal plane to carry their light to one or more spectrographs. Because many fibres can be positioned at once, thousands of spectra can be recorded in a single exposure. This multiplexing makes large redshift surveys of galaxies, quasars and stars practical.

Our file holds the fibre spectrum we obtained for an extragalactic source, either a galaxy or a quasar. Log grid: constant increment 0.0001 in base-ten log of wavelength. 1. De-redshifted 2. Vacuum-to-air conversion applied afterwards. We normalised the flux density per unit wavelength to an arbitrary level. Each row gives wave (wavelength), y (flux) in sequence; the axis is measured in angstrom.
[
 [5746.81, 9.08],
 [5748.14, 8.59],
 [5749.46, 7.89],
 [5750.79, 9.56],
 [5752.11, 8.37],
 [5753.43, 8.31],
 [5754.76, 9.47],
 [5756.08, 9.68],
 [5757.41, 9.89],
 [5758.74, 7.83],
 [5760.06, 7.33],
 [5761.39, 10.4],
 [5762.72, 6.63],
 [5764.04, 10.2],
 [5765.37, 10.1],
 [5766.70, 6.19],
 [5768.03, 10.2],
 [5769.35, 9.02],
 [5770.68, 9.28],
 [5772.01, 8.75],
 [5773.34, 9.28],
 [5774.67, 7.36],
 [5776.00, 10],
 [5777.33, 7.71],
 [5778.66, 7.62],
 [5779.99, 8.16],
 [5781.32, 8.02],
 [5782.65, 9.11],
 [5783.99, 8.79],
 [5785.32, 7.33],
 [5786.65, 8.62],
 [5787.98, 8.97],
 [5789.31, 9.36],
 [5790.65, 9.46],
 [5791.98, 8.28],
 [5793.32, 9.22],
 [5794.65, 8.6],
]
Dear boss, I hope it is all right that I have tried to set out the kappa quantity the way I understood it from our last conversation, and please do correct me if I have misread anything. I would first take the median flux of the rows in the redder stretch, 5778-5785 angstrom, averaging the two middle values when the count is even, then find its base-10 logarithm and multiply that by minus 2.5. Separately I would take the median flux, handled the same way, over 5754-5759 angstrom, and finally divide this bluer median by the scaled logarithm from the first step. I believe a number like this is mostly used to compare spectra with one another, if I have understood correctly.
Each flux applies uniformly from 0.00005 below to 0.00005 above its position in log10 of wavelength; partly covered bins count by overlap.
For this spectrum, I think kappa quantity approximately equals -4.20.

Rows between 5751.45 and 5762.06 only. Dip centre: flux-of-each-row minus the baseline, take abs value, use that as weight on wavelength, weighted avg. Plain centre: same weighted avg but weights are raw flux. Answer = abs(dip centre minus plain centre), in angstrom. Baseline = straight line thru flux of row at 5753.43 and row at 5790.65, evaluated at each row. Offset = 1.4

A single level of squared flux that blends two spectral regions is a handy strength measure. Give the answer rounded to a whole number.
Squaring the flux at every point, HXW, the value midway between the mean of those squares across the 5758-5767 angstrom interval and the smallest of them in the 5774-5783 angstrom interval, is 64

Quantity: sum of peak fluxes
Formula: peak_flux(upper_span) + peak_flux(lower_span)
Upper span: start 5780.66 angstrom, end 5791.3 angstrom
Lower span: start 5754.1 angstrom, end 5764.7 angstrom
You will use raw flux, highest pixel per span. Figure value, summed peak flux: 19.9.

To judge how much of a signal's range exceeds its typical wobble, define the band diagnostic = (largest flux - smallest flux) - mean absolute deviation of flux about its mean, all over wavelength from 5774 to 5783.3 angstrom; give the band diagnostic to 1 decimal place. 1.9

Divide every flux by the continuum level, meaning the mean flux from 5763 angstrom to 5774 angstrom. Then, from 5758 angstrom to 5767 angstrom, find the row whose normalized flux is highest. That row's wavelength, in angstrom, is 5761.39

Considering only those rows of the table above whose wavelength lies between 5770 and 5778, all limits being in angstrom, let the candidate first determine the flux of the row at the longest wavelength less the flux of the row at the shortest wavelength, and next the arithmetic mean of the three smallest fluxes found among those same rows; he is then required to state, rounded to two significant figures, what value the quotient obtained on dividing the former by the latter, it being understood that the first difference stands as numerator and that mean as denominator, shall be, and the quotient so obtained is -0.20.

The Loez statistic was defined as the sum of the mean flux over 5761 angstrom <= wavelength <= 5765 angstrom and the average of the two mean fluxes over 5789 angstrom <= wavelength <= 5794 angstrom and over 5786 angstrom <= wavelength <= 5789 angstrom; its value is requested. 18.0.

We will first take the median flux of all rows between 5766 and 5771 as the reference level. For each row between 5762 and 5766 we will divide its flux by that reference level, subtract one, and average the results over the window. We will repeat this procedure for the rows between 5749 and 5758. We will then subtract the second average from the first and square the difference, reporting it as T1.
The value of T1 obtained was 0.0000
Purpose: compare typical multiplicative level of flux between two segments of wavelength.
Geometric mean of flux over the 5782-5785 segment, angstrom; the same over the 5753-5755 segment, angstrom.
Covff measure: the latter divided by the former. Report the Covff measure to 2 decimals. 0.99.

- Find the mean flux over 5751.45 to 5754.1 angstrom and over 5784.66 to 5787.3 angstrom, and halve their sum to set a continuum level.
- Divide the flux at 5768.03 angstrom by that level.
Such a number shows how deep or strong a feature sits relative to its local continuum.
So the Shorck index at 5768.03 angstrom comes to 1.25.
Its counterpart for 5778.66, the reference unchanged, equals 0.93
